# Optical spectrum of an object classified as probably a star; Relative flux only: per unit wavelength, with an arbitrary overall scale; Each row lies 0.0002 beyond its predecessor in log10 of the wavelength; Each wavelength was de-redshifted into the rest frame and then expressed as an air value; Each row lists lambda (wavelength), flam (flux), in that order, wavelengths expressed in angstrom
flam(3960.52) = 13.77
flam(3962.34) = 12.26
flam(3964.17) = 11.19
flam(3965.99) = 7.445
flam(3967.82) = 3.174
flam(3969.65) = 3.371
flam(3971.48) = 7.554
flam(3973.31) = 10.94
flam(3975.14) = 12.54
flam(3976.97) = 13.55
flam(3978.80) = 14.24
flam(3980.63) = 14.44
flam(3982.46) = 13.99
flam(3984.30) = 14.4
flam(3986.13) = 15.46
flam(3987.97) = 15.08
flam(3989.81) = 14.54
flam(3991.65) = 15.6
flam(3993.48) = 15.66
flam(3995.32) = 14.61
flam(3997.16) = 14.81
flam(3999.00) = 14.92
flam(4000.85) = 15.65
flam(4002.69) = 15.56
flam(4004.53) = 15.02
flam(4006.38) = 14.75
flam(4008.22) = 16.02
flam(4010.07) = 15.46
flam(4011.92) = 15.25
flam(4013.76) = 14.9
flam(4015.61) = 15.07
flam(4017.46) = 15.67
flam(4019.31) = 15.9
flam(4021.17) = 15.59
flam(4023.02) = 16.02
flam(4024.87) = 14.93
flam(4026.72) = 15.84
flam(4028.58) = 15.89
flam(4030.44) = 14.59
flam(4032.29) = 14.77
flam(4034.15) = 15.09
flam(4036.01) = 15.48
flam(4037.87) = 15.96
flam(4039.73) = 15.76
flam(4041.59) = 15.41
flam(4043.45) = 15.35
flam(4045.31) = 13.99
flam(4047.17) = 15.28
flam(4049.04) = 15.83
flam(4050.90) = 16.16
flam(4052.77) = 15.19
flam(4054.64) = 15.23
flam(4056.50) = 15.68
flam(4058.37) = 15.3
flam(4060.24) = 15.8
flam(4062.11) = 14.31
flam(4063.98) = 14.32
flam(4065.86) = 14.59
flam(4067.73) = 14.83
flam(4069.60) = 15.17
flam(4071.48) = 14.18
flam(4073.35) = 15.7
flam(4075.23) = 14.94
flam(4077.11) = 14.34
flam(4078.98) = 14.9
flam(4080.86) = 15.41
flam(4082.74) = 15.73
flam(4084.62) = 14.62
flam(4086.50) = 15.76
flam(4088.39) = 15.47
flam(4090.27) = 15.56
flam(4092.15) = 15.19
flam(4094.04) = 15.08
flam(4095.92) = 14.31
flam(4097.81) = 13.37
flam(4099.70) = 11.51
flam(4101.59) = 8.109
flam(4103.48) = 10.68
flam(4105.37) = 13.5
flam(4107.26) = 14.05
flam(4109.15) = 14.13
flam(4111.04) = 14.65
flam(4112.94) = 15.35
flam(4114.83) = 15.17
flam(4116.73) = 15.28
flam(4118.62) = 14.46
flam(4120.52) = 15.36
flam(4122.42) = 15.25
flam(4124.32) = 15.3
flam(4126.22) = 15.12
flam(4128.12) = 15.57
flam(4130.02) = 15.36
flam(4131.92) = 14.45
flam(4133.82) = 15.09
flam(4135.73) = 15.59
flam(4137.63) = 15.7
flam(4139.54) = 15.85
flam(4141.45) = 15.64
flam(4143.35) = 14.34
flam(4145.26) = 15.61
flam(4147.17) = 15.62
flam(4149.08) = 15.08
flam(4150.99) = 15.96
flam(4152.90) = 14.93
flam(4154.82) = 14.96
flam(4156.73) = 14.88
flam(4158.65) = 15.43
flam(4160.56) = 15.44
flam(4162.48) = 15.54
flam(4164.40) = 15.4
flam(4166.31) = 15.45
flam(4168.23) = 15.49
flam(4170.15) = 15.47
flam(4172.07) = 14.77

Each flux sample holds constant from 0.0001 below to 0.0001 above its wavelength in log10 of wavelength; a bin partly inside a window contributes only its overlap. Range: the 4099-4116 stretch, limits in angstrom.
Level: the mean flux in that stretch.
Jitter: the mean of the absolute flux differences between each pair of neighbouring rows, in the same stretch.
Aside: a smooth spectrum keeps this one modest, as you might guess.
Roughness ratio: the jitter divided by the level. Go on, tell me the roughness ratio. 0.104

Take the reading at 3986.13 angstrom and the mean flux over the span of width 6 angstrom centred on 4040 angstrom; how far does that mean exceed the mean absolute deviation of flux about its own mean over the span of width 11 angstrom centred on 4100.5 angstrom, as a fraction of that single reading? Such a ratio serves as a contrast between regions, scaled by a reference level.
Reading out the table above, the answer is 0.90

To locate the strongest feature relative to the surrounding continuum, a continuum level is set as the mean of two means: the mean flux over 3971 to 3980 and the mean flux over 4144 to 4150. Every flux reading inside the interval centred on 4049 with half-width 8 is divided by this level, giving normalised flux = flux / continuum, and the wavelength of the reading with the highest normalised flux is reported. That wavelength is 4050.90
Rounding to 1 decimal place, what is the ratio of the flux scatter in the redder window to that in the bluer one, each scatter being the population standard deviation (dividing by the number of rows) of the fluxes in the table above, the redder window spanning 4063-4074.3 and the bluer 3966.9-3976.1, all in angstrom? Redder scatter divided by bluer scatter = 0.1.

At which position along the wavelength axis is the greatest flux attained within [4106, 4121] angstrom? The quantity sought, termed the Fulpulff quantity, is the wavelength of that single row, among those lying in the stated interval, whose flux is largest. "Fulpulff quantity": 4120.52 angstrom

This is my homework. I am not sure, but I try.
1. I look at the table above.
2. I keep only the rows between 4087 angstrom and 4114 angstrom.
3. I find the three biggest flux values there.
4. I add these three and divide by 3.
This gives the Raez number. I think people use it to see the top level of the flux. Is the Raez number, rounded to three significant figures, 15.5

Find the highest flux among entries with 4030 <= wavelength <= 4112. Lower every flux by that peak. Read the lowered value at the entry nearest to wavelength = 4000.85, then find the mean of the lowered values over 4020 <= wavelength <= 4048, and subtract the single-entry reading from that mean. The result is -0.32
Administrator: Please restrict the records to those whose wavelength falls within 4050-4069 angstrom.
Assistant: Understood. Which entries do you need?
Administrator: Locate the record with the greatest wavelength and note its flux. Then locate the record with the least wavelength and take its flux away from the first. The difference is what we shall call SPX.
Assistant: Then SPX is -1.3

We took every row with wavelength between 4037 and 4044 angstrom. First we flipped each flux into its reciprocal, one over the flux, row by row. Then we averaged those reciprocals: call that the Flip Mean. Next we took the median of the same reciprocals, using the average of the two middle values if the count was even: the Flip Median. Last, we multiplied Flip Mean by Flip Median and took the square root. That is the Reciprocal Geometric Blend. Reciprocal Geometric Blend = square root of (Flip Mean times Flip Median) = 0.0641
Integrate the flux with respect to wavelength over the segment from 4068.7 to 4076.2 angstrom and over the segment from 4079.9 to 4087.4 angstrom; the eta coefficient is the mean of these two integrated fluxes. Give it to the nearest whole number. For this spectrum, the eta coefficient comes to 114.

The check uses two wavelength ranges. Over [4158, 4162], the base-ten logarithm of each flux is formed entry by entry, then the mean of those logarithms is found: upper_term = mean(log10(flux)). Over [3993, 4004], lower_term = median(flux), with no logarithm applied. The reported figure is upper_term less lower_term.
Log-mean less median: -14.1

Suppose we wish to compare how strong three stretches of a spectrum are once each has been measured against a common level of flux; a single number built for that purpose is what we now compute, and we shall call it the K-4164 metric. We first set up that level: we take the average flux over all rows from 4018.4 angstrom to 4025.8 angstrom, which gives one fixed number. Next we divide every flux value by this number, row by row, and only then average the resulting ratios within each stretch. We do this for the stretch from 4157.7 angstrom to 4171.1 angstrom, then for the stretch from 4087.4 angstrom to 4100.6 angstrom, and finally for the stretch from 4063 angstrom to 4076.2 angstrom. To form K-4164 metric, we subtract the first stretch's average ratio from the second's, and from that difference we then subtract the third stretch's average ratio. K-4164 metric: -1.02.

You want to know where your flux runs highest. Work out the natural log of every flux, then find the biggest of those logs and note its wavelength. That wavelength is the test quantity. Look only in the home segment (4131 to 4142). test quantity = 4139.54 angstrom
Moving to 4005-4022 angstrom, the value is 4008.22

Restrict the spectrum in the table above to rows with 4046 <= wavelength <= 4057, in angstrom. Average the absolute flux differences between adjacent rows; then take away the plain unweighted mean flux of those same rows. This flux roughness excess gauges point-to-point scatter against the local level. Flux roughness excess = -15.1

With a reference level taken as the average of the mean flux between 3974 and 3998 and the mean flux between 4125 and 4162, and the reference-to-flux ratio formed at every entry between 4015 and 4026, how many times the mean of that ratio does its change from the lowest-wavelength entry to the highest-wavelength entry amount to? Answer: 0.01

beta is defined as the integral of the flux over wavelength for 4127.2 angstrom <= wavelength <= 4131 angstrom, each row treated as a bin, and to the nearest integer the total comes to 59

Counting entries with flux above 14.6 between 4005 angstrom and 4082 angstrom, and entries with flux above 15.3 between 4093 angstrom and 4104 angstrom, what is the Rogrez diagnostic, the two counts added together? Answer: 34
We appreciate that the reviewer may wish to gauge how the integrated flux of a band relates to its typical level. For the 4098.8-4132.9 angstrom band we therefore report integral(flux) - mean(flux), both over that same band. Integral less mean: 466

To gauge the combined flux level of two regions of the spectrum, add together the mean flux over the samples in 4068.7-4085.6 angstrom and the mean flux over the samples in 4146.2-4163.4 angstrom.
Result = 30.3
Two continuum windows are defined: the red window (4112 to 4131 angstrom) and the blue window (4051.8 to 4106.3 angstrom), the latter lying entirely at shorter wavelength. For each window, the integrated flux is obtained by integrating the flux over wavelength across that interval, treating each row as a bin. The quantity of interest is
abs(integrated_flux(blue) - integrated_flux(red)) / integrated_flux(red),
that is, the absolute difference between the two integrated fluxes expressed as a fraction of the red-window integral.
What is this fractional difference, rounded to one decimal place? 1.7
